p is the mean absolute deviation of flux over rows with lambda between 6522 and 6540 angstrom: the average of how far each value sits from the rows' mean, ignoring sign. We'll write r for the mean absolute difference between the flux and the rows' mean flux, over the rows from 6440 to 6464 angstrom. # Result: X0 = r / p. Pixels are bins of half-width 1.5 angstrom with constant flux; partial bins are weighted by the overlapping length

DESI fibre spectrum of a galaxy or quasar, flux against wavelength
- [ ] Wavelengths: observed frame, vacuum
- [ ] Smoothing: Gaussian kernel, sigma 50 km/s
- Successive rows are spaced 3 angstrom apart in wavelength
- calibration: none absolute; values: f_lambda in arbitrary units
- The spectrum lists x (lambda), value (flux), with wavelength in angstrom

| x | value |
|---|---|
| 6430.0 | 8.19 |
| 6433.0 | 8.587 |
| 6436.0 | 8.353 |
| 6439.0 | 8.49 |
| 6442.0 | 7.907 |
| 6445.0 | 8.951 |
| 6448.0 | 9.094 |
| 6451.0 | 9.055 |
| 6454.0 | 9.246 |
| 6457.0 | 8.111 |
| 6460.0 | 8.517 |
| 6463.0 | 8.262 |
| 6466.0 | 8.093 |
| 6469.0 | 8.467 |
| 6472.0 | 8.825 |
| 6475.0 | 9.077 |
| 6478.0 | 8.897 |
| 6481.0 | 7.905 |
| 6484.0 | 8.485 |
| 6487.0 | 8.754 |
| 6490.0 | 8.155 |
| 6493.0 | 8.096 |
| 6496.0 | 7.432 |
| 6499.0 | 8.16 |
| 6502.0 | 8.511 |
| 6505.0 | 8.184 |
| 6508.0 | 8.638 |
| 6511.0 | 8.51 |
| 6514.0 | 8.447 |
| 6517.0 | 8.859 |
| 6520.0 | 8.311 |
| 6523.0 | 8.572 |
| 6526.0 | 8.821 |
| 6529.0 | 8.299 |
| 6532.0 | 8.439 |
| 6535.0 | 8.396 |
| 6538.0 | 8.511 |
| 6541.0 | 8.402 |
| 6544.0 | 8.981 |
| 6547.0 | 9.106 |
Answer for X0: 3.5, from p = 0.13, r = 0.44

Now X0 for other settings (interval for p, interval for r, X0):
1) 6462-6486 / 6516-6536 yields 0.6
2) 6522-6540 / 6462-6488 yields 2.5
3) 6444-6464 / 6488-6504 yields 0.7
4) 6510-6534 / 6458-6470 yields 1.0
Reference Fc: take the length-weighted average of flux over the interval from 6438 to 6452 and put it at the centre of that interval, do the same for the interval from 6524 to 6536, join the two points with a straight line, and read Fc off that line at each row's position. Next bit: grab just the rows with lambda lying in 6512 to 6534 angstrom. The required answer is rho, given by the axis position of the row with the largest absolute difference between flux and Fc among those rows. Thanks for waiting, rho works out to 6517.0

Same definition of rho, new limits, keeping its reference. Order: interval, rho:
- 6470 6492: 6481.0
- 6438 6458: 6442.0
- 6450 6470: 6454.0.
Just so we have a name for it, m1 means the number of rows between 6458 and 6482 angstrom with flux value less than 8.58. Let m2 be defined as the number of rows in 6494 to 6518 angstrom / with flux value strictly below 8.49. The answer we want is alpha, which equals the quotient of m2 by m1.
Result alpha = 0.8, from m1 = 5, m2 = 4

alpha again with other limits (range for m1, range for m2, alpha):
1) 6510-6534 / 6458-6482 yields 0.7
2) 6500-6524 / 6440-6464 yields 0.5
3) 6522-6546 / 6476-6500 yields 1.0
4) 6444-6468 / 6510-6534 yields 1.0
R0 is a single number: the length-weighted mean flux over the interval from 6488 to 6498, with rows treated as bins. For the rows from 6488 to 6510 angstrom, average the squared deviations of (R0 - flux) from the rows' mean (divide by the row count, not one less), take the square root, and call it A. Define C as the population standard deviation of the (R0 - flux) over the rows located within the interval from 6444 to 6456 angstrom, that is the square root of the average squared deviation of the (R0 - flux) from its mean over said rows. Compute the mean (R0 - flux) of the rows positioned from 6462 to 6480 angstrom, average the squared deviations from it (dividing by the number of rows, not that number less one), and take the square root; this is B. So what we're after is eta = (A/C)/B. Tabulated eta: 9.5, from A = 0.36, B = 0.35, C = 0.11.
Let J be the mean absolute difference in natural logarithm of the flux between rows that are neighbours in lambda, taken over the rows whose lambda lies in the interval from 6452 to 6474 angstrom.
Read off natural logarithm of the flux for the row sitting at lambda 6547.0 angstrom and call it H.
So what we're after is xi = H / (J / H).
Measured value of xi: 92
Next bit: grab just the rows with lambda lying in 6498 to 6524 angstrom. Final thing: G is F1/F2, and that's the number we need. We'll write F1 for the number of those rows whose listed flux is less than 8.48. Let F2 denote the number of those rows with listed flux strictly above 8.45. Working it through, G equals 0.8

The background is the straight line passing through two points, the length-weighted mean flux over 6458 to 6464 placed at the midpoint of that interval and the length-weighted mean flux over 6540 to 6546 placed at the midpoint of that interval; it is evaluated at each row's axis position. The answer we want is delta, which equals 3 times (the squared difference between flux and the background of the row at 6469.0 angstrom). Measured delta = 0.01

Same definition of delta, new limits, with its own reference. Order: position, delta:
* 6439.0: 0.14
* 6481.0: 0.95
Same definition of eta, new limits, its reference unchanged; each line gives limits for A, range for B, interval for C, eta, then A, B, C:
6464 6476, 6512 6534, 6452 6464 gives 4.0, 0.37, 0.21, 0.44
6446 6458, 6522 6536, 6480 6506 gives 6.9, 0.45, 0.18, 0.36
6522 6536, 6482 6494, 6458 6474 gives 2.7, 0.18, 0.27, 0.25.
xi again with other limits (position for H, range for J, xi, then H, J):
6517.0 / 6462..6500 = 90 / 2.18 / 0.053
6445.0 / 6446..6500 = 94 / 2.19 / 0.051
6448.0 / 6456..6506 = 98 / 2.21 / 0.050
